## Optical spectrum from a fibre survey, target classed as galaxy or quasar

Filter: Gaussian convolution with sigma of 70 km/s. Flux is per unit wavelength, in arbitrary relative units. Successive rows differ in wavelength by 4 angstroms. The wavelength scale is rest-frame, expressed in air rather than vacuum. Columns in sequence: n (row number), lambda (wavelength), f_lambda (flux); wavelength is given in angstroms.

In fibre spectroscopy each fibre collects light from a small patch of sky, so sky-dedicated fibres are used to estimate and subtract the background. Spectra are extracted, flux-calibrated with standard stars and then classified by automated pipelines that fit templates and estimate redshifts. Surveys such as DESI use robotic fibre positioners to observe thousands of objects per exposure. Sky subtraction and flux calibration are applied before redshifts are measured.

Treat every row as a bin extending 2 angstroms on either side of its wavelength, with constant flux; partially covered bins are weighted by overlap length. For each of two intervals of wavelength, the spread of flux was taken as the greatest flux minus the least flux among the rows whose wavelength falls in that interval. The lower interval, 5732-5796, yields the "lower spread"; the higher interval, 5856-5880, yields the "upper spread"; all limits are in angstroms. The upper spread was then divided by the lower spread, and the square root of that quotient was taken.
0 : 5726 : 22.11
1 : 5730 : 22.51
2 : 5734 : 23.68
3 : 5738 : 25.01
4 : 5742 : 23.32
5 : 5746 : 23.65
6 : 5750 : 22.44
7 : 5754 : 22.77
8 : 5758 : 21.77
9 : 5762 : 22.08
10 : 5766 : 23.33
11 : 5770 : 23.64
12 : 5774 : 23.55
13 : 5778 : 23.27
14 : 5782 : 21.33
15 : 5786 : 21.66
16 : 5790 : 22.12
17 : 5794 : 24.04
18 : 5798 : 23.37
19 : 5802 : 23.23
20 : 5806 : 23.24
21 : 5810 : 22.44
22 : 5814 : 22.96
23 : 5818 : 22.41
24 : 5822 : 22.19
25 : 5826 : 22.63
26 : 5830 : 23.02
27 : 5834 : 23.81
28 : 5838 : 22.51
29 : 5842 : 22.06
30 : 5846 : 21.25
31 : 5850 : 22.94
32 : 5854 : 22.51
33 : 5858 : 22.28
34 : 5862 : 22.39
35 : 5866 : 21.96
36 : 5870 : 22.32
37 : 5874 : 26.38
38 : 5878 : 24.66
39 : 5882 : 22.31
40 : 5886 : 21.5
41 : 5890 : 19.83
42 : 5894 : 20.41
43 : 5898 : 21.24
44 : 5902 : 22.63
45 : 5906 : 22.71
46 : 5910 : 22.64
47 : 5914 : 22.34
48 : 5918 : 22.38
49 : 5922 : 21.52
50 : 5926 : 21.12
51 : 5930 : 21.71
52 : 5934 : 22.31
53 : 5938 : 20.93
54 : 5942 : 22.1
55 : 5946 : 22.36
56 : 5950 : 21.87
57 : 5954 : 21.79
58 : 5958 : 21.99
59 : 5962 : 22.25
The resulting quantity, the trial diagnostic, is 1.1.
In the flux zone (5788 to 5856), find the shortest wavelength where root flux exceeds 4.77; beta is 5794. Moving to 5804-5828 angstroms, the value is 5806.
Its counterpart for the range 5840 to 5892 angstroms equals 5850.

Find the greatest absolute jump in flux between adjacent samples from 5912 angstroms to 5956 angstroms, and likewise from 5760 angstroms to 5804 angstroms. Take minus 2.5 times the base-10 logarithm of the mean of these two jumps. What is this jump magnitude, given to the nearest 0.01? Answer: -0.55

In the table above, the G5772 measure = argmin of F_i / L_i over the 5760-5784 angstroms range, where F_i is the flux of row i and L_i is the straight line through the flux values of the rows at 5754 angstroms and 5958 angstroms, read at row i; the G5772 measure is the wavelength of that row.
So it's 5782 angstroms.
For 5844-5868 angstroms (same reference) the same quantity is 5846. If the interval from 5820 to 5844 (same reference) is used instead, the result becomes 5842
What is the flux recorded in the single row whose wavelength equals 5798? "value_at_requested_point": 23.37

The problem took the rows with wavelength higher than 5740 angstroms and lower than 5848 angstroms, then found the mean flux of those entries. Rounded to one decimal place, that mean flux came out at 22.7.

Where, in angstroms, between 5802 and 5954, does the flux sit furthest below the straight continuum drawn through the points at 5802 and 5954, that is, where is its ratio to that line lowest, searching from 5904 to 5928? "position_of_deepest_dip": 5926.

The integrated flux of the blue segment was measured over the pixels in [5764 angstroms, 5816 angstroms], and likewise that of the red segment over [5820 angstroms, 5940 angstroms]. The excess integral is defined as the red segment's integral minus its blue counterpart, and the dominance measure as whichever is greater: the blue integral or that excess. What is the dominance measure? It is 1481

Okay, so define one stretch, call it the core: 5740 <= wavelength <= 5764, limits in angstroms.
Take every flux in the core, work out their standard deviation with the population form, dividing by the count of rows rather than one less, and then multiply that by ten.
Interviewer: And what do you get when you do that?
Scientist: 6.6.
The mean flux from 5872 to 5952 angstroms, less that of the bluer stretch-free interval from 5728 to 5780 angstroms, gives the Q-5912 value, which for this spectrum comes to -1.0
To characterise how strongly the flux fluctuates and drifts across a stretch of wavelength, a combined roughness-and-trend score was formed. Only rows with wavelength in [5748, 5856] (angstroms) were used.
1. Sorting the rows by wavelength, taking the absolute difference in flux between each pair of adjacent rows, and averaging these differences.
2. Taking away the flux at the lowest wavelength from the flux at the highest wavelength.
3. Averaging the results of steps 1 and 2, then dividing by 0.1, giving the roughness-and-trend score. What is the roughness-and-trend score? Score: 3.7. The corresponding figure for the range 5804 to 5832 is 1.3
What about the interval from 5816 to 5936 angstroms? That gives 3.6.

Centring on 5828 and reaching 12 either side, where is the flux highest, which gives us 5834 angstroms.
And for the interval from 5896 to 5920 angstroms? 5906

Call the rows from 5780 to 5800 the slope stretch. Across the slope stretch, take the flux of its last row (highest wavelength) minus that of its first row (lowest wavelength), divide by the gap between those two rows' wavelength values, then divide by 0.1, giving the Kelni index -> 1.3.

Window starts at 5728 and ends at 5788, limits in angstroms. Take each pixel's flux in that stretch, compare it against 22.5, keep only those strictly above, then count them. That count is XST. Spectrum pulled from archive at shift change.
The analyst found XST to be 10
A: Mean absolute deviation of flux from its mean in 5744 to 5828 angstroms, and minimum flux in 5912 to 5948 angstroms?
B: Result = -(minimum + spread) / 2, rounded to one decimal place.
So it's -10.8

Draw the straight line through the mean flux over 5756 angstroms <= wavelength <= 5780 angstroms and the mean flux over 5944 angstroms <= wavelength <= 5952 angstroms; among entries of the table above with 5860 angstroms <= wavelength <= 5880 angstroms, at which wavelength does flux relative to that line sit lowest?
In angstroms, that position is 5866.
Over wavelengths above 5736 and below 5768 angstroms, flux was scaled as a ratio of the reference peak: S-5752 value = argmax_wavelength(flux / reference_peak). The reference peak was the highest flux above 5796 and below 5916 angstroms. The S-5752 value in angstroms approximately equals 5738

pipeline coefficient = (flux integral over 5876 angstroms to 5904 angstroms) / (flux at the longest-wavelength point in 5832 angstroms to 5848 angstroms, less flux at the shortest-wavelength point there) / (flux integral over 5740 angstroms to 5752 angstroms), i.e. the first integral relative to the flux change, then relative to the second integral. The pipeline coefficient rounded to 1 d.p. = -0.9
